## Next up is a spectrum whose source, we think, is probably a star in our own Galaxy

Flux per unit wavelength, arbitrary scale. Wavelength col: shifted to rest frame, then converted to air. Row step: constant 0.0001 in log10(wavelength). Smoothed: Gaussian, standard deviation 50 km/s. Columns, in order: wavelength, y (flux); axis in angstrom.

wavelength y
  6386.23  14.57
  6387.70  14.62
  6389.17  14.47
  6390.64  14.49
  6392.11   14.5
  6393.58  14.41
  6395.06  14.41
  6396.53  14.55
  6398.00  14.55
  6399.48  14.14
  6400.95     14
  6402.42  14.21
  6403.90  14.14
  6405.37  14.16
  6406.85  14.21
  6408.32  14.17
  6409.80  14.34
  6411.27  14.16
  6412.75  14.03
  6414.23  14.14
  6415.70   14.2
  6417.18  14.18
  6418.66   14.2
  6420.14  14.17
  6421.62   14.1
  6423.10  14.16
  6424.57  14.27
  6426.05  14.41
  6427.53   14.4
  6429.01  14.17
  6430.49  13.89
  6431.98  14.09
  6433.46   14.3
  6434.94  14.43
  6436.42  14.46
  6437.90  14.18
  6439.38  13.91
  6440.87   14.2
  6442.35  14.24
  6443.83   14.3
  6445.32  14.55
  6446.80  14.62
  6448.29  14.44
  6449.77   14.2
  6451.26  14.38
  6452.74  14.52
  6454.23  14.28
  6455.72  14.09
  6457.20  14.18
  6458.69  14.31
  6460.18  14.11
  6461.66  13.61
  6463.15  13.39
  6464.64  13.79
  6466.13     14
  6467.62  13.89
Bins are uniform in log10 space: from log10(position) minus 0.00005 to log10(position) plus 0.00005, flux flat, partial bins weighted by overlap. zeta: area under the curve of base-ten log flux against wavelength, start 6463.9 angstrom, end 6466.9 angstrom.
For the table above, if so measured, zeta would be 3.4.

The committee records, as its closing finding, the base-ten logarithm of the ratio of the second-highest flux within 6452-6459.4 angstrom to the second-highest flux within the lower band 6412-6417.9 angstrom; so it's 0.0040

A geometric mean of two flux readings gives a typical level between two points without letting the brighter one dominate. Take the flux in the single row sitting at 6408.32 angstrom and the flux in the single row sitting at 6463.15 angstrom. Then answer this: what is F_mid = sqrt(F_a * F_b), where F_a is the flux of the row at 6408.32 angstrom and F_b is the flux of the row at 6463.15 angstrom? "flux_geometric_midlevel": 13.8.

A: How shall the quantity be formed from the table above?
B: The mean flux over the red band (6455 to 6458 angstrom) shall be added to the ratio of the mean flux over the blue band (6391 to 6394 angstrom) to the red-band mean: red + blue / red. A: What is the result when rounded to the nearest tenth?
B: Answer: 15.2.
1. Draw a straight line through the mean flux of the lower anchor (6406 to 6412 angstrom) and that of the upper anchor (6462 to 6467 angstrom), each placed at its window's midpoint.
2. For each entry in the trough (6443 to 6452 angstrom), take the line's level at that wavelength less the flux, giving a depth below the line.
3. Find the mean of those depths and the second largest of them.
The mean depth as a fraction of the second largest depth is 1.4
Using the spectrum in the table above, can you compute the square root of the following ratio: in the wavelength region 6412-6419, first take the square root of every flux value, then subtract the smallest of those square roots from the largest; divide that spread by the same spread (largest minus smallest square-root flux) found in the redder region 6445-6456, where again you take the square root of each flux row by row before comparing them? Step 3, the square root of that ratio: 0.57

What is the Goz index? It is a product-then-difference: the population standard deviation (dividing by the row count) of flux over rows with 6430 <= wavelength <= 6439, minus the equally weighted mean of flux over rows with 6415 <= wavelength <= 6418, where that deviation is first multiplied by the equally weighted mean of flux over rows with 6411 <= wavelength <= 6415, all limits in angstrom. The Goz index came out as -11.4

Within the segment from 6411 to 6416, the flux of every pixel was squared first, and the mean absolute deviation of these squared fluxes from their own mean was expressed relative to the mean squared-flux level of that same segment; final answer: 0.0072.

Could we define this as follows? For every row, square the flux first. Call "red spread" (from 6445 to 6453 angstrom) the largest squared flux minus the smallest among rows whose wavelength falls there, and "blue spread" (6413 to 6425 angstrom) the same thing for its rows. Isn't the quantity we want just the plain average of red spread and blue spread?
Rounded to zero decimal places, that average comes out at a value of 8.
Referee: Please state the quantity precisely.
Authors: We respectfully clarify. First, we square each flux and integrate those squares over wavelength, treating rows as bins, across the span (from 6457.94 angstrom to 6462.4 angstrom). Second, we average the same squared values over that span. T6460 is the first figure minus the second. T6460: 680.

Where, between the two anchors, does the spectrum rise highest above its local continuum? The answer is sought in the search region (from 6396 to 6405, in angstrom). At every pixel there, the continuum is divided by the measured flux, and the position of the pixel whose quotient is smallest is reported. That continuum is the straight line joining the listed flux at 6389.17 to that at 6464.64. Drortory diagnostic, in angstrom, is 6398.00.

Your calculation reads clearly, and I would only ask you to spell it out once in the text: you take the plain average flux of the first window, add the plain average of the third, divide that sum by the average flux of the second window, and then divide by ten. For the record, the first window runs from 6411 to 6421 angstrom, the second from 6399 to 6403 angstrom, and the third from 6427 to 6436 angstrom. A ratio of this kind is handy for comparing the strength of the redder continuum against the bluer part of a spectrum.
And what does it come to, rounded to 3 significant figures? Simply 0.201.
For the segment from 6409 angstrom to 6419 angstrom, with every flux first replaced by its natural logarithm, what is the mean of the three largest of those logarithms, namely 2.657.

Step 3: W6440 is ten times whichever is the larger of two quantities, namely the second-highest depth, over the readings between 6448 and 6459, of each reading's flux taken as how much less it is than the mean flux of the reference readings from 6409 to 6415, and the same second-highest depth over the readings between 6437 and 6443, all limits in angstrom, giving -0.1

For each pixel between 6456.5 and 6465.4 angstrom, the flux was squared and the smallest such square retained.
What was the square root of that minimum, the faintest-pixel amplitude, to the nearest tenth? 13.4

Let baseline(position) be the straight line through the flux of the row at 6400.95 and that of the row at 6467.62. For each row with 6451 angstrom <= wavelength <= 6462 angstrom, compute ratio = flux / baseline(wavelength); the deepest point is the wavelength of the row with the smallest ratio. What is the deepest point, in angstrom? 6461.66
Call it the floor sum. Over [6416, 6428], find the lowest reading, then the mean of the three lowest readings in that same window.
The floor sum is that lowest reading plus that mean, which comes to 28.2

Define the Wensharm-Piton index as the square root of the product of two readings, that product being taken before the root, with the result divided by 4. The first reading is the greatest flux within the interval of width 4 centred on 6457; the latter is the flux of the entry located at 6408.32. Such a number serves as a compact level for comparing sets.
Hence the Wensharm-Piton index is 3.56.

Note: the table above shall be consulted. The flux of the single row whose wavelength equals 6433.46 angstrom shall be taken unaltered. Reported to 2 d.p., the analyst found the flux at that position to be 14.30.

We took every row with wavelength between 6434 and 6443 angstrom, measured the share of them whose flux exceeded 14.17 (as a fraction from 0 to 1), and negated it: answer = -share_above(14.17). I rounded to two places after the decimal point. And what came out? -0.83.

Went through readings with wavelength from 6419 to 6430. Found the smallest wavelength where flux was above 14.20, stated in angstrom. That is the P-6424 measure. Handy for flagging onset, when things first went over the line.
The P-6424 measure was 6424.57 angstrom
